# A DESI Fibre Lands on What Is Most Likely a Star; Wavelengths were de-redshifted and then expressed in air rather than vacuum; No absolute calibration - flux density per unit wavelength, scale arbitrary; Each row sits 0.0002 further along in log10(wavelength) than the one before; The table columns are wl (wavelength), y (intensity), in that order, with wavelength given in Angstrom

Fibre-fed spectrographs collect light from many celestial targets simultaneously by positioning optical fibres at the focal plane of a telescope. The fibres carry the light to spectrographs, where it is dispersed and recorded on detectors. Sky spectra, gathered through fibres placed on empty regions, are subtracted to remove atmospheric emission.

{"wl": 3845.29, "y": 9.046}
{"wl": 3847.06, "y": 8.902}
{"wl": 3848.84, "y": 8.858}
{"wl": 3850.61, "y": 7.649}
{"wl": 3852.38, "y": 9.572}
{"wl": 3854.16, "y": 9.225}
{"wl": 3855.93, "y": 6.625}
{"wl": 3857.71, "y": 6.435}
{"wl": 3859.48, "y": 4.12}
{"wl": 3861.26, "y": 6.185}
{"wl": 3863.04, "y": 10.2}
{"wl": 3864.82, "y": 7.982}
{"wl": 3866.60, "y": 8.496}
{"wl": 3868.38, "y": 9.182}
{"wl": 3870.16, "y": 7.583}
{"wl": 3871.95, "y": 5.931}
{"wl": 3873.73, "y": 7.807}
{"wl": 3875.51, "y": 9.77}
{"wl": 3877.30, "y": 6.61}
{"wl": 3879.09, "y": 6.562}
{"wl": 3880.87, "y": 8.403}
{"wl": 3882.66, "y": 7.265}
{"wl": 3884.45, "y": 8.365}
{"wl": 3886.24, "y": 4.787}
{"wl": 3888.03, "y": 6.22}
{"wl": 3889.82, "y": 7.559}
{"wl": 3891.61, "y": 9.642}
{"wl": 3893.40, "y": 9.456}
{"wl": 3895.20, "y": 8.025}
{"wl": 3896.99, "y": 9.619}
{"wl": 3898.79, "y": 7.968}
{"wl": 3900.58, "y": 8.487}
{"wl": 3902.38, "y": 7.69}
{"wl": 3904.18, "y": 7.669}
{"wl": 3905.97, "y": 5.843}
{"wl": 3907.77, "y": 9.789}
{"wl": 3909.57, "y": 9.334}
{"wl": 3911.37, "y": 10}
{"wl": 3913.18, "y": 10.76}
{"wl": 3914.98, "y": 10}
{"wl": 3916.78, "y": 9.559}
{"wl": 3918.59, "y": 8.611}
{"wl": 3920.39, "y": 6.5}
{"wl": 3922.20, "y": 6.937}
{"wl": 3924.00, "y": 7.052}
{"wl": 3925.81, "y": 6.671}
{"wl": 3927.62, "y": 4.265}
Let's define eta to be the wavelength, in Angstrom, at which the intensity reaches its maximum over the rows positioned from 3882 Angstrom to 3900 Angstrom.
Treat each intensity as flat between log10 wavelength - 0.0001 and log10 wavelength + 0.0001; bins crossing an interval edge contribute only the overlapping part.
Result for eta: 3891.61 Angstrom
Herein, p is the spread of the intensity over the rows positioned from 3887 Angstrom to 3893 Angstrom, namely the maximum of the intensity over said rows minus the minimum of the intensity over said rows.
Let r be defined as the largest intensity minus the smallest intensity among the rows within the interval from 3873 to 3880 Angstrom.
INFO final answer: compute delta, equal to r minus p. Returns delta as -0.2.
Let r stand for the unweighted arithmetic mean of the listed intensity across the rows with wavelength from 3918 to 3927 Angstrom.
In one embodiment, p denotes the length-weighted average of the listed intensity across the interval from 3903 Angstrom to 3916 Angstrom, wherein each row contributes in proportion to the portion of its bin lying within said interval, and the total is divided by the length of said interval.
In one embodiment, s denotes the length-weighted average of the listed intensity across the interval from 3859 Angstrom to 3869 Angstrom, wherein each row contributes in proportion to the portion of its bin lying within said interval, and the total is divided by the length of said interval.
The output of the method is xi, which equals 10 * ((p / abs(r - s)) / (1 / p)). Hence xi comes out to 1266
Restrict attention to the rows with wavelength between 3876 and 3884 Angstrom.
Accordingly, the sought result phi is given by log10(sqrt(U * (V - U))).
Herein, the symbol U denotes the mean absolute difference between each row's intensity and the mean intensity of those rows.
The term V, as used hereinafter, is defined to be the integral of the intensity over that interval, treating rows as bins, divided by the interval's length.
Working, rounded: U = 0.6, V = 7.40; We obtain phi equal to 0.31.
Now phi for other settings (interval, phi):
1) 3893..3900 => 0.39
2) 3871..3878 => 0.45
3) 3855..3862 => 0.32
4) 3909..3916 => 0.28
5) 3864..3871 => 0.31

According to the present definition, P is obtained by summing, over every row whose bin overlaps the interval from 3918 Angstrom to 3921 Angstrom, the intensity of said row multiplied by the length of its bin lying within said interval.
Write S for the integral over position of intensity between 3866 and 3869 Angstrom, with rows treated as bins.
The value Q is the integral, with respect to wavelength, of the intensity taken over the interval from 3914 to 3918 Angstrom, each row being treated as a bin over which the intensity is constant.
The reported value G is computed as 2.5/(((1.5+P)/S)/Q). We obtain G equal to 107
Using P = 22.7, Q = 39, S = 26.5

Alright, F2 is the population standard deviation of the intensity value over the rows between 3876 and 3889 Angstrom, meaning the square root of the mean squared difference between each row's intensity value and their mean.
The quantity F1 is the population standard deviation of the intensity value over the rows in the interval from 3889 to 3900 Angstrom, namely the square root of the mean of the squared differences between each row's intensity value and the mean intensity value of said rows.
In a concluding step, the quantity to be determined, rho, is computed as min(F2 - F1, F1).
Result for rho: 0.30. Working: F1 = 0.9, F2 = 1.2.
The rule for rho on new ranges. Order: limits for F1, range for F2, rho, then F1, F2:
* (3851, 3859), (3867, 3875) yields -0.29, 1.4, 1.2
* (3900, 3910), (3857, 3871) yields 0.50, 1.3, 1.8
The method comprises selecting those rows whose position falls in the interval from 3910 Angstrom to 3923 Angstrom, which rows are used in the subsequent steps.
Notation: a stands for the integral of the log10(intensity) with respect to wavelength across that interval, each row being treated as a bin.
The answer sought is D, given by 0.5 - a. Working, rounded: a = 12.3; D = -11.8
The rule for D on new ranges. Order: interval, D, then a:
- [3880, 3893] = -10.8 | 11.3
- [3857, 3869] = -9.8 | 10.3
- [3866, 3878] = -10.2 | 10.7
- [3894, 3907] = -11.2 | 11.7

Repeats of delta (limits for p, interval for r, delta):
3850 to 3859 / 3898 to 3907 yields -0.5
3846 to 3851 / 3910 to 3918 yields -0.1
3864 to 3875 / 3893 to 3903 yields -1.3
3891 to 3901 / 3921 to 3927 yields -1.3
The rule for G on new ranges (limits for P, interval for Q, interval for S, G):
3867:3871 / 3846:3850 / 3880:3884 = 79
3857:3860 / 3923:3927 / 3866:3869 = 101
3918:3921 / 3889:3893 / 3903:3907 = 100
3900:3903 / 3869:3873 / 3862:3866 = 97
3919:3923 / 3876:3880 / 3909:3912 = 69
